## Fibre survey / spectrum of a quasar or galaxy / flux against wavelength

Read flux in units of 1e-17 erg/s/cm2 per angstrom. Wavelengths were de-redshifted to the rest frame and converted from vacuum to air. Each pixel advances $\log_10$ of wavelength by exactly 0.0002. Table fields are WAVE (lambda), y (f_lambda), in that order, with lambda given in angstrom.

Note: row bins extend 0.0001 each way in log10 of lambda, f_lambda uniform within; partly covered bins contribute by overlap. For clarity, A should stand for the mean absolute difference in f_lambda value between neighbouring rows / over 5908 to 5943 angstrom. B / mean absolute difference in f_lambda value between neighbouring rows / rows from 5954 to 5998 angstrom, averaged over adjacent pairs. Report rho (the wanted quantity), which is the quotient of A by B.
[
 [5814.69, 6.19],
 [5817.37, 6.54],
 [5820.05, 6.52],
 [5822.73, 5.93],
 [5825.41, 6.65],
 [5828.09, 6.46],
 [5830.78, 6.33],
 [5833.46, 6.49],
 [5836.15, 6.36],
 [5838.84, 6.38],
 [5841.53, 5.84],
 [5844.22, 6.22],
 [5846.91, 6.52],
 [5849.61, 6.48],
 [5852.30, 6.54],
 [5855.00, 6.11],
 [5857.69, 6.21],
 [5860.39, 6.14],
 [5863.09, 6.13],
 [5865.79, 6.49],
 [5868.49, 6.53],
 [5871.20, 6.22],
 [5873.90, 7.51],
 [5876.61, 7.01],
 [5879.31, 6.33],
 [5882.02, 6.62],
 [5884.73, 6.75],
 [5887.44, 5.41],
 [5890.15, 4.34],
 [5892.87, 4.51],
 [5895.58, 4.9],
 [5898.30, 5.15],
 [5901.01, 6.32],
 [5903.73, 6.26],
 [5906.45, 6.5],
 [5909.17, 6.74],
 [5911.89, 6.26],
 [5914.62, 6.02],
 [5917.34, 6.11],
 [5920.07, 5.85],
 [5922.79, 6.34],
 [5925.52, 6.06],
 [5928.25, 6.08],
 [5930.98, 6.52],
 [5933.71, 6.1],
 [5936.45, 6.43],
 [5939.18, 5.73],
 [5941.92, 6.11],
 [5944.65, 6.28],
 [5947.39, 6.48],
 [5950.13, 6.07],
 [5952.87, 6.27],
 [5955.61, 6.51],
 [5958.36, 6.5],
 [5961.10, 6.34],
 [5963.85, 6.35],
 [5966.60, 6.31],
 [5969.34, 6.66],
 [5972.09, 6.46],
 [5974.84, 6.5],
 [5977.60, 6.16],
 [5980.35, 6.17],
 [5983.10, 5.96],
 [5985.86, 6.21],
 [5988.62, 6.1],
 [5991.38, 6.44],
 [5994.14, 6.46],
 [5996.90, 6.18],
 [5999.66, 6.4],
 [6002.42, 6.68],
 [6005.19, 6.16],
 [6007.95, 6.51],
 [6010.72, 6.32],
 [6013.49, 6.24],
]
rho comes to 2.18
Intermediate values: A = 0.34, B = 0.16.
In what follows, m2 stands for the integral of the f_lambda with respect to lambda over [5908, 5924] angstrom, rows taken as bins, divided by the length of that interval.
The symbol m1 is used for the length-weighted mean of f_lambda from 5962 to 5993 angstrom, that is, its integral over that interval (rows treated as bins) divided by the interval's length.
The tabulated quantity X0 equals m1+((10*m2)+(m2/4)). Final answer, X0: 70.0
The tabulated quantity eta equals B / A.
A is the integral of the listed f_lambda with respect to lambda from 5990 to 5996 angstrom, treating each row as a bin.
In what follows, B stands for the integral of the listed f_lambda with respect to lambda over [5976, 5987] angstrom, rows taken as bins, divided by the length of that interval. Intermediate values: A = 39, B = 6.13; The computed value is 0.16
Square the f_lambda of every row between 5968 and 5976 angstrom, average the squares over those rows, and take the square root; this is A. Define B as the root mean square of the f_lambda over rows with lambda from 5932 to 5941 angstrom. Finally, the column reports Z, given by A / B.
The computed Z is 1.07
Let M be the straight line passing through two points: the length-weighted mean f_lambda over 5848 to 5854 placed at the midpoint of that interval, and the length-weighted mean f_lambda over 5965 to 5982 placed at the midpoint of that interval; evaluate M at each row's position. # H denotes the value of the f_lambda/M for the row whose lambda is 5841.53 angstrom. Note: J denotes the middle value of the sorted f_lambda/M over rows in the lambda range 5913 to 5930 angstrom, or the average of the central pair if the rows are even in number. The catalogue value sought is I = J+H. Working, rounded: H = 0.90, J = 0.95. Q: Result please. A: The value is 1.85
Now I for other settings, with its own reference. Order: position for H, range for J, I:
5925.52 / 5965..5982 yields 1.95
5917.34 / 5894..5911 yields 1.93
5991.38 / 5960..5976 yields 2.02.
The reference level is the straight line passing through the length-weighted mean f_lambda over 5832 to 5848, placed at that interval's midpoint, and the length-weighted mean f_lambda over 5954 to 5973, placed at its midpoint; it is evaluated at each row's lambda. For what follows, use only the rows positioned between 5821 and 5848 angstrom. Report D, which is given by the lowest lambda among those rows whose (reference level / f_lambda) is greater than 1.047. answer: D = 5822.73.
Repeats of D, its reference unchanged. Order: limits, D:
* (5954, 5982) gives 5977.60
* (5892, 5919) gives 5892.87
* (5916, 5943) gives 5920.07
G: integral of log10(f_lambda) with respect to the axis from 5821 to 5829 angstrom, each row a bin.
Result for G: 6.4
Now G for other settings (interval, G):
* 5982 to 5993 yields 8.7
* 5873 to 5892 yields 14.9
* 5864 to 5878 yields 11.6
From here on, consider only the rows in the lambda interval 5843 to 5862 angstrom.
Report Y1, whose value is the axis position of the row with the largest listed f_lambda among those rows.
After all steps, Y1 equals 5852.30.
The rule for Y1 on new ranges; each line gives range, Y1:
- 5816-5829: 5825.41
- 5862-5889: 5873.90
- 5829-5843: 5833.46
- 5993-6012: 6002.42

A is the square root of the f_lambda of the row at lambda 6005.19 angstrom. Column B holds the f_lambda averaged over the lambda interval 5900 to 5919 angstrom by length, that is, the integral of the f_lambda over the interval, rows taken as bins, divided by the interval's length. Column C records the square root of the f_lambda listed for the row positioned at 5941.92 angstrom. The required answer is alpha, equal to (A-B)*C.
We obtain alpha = -9.5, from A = 2.48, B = 6.31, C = 2.47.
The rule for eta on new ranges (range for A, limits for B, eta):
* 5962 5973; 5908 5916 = 0.09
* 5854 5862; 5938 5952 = 0.12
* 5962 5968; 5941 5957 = 0.17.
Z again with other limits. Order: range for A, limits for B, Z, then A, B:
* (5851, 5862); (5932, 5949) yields 1.01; 6.25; 6.19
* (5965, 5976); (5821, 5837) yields 1.02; 6.48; 6.37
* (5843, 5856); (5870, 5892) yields 1.01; 6.38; 6.34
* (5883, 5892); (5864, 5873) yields 0.87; 5.59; 6.41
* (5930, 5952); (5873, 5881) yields 0.89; 6.22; 6.97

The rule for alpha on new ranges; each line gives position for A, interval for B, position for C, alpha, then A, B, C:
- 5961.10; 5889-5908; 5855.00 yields -7.2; 2.52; 5.45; 2.47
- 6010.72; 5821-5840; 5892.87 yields -8.2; 2.51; 6.38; 2.12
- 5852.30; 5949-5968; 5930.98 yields -9.7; 2.56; 6.34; 2.55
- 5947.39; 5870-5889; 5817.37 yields -10.2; 2.55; 6.53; 2.56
